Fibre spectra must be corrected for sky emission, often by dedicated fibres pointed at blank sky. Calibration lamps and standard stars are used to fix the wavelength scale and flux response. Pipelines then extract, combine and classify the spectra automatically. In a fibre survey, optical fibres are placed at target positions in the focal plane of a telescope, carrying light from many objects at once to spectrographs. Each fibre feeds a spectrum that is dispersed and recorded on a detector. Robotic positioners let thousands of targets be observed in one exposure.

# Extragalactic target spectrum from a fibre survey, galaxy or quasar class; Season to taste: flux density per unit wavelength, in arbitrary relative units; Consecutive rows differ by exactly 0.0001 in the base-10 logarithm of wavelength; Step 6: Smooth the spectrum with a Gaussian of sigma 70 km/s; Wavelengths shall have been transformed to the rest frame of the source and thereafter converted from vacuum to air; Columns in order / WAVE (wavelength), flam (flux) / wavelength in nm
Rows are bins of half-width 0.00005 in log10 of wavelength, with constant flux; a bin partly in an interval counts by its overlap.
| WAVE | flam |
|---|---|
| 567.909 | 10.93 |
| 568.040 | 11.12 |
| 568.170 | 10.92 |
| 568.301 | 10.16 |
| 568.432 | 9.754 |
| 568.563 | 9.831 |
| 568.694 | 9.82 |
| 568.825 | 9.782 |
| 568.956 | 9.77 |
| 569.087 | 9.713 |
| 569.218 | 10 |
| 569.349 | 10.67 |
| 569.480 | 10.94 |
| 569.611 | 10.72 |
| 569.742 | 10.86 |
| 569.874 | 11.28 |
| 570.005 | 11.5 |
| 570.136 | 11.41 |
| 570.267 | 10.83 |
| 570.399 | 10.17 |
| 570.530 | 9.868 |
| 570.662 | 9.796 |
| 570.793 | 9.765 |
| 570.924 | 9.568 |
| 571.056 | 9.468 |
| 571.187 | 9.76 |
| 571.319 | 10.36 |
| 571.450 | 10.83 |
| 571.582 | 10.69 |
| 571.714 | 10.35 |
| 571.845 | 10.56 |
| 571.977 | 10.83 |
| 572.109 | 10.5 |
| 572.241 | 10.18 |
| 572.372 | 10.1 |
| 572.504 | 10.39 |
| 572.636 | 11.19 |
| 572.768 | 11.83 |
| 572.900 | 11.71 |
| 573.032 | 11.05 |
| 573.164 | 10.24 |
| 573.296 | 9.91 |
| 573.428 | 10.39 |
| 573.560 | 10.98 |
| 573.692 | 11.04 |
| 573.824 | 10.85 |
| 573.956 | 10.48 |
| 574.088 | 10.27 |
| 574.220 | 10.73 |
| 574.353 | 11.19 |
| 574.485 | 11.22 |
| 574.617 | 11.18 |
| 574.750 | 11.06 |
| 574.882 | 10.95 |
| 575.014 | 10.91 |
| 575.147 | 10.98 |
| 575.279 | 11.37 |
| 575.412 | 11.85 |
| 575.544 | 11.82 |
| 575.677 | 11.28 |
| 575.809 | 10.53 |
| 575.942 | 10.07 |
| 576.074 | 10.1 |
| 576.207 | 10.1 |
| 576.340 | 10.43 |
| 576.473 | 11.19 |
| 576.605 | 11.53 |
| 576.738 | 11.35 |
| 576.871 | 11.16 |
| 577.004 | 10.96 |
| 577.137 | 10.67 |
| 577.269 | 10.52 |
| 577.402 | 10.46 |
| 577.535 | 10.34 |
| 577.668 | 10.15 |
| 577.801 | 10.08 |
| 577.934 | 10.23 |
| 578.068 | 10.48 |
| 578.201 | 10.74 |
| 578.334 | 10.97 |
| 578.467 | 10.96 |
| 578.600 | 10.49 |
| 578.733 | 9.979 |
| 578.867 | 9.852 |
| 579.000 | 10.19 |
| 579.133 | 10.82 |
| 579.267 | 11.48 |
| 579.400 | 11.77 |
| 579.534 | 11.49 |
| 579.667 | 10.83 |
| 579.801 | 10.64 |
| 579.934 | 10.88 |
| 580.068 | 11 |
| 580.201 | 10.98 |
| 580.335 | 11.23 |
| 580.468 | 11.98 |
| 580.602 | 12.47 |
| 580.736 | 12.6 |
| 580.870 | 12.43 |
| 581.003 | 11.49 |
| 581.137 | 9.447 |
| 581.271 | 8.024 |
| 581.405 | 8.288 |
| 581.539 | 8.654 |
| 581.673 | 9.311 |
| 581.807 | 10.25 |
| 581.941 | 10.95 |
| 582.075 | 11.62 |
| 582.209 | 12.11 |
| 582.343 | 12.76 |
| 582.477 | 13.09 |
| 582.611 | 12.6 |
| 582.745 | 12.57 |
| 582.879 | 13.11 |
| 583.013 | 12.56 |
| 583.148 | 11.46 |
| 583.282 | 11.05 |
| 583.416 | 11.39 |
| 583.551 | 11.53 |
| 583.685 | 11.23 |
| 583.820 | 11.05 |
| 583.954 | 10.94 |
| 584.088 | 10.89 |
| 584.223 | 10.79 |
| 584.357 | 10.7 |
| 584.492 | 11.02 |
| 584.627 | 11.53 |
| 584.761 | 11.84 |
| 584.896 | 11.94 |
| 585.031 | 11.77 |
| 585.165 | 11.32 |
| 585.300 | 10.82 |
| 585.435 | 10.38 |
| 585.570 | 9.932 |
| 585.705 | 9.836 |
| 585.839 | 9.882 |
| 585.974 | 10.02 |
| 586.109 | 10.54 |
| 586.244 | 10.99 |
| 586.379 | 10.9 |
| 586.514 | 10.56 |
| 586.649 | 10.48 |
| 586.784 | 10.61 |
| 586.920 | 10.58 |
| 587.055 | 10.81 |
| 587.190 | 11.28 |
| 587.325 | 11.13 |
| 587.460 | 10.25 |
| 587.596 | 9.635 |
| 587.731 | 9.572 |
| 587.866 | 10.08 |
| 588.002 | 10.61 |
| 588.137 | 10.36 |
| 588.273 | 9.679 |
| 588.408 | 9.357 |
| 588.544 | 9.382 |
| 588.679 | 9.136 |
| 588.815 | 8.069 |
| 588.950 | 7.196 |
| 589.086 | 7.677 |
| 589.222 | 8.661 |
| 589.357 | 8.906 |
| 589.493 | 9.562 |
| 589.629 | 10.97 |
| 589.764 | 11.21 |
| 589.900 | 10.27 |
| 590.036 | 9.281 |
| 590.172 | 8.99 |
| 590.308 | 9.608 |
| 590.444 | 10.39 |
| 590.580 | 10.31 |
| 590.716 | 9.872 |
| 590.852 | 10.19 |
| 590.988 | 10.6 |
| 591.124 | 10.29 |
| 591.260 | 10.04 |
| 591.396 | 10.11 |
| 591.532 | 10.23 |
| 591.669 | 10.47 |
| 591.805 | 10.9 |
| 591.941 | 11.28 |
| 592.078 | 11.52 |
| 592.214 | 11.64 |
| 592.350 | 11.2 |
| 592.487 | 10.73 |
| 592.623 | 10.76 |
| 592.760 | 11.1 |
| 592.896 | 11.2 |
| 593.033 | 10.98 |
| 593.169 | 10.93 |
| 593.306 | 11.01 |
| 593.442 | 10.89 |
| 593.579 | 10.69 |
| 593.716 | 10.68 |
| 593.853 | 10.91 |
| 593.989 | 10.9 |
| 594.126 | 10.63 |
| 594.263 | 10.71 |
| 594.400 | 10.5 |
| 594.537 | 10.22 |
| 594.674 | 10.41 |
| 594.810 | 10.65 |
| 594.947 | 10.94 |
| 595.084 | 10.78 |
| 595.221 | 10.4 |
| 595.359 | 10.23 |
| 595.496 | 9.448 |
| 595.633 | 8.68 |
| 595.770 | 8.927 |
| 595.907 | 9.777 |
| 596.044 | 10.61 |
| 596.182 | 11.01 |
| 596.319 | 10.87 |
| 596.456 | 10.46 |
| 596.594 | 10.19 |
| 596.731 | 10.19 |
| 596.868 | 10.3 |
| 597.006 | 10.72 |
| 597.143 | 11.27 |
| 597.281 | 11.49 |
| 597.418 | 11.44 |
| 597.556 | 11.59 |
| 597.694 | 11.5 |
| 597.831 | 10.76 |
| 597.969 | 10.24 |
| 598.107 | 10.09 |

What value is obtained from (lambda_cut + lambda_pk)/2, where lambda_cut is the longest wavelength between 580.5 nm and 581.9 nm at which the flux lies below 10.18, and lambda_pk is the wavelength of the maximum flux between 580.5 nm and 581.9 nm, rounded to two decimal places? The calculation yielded 581.20 nm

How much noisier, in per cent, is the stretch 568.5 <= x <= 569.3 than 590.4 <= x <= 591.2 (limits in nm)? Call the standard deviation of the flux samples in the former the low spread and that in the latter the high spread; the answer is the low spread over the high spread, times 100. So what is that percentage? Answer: 41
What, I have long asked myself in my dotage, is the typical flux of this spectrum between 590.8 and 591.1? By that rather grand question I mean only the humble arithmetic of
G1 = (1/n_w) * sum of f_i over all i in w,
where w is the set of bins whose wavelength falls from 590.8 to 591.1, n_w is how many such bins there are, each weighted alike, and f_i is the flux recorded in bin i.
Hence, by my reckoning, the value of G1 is 10.4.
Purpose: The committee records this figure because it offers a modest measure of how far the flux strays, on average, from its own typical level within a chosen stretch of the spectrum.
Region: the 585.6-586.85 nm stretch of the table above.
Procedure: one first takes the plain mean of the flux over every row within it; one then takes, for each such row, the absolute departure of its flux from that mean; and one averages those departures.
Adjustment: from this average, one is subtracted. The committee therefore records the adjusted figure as -0.66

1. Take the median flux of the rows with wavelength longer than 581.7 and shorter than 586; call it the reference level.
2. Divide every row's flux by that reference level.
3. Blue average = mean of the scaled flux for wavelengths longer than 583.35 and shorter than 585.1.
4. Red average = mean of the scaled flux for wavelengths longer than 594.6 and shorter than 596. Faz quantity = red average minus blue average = -0.11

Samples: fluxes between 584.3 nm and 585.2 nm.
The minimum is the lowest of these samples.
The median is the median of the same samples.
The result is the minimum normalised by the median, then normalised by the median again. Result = 0.080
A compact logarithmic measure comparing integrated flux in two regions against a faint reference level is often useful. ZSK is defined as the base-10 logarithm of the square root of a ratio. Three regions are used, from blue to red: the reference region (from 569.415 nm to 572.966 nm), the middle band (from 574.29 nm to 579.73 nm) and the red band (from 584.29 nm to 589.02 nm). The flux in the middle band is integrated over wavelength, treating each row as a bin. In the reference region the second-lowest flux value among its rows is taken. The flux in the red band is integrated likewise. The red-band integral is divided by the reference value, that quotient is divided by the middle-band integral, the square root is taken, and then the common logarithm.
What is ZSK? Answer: -0.53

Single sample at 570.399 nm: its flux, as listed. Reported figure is 10.17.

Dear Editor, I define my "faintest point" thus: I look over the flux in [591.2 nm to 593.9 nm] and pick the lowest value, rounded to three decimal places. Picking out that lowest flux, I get 10.040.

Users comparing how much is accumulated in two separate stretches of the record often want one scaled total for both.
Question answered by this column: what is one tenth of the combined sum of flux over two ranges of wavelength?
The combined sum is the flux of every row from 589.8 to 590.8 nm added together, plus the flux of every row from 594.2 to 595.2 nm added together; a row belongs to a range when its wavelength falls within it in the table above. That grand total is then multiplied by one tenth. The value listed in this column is 14.3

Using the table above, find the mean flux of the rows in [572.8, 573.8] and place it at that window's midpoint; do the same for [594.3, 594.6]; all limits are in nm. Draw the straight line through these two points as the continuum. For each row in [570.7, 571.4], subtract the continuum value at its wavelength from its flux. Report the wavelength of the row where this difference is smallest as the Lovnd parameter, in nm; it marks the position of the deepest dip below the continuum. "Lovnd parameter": 571.056 nm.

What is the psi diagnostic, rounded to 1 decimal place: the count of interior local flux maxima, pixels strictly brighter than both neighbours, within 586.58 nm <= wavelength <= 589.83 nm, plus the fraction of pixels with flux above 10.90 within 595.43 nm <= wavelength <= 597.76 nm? 4.4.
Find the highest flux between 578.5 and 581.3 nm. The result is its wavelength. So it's 580.736 nm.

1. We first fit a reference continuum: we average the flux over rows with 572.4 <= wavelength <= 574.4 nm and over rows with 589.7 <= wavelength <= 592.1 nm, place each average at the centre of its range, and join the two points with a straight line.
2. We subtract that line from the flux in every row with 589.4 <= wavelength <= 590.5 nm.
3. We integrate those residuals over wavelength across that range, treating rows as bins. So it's -0.33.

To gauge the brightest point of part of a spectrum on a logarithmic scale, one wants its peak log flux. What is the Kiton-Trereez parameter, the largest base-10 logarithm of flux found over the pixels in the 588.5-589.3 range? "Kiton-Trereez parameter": 0.97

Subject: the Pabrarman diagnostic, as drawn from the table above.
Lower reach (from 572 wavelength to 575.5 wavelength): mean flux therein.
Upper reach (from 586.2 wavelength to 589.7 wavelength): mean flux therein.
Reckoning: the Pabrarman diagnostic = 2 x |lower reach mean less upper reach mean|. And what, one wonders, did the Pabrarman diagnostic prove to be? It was 2.0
